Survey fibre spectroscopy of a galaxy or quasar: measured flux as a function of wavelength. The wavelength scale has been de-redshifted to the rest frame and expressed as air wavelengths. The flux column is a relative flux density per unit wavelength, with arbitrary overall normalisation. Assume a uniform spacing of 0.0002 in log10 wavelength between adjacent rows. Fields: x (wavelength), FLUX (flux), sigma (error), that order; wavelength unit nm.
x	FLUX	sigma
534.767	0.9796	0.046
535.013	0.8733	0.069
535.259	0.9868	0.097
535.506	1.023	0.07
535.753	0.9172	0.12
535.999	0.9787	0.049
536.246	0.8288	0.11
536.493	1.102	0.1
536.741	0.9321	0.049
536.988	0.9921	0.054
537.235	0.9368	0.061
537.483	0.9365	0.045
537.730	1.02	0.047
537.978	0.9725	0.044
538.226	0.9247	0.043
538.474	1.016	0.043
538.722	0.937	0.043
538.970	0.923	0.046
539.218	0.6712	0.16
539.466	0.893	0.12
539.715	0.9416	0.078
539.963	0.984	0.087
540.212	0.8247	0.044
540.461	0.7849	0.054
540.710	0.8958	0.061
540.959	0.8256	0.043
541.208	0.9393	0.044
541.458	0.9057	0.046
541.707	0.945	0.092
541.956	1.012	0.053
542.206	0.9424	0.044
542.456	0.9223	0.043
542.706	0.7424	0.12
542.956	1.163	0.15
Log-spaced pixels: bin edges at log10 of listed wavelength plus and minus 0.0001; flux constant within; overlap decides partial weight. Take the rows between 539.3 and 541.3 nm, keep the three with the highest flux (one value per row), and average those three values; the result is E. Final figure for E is 0.95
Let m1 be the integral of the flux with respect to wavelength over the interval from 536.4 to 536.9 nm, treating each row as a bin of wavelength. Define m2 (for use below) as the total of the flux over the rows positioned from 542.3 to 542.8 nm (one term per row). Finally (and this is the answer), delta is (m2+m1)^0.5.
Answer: 1.47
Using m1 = 0.50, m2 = 1.66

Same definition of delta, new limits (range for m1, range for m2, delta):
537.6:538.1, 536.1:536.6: 1.56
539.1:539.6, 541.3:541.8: 1.50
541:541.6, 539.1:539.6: 1.45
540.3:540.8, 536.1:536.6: 1.53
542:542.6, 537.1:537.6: 1.56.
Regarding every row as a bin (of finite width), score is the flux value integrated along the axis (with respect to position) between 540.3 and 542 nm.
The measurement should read 1.52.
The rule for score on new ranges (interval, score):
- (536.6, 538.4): 1.73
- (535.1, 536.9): 1.74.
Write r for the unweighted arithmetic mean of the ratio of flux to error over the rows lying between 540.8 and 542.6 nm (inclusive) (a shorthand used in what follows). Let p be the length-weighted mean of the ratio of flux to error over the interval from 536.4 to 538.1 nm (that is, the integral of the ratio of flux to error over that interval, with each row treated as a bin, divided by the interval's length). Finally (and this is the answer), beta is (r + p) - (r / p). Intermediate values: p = 18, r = 18.9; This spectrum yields 36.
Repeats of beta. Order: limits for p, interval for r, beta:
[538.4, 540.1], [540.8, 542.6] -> 32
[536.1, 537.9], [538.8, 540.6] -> 28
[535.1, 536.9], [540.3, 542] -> 29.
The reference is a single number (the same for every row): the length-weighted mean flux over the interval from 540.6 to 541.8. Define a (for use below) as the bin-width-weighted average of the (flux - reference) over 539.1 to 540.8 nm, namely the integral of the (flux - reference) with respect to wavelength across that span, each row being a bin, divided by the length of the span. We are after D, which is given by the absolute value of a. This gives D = 0.045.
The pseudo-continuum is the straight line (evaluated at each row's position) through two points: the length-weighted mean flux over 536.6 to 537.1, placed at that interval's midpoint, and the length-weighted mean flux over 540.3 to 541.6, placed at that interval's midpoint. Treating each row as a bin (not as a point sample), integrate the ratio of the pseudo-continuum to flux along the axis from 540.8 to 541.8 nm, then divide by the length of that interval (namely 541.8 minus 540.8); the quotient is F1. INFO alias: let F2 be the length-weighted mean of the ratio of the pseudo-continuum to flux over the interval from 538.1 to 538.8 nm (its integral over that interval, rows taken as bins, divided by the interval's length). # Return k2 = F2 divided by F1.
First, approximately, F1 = 0.96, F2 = 0.97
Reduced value 1.01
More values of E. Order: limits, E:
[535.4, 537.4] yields 1.04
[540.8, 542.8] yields 0.97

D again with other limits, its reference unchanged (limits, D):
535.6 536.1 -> 0.050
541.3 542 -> 0.046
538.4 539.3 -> 0.012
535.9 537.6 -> 0.057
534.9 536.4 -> 0.037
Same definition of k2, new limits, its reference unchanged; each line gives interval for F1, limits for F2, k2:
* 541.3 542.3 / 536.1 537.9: 1.12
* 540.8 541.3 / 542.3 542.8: 1.01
